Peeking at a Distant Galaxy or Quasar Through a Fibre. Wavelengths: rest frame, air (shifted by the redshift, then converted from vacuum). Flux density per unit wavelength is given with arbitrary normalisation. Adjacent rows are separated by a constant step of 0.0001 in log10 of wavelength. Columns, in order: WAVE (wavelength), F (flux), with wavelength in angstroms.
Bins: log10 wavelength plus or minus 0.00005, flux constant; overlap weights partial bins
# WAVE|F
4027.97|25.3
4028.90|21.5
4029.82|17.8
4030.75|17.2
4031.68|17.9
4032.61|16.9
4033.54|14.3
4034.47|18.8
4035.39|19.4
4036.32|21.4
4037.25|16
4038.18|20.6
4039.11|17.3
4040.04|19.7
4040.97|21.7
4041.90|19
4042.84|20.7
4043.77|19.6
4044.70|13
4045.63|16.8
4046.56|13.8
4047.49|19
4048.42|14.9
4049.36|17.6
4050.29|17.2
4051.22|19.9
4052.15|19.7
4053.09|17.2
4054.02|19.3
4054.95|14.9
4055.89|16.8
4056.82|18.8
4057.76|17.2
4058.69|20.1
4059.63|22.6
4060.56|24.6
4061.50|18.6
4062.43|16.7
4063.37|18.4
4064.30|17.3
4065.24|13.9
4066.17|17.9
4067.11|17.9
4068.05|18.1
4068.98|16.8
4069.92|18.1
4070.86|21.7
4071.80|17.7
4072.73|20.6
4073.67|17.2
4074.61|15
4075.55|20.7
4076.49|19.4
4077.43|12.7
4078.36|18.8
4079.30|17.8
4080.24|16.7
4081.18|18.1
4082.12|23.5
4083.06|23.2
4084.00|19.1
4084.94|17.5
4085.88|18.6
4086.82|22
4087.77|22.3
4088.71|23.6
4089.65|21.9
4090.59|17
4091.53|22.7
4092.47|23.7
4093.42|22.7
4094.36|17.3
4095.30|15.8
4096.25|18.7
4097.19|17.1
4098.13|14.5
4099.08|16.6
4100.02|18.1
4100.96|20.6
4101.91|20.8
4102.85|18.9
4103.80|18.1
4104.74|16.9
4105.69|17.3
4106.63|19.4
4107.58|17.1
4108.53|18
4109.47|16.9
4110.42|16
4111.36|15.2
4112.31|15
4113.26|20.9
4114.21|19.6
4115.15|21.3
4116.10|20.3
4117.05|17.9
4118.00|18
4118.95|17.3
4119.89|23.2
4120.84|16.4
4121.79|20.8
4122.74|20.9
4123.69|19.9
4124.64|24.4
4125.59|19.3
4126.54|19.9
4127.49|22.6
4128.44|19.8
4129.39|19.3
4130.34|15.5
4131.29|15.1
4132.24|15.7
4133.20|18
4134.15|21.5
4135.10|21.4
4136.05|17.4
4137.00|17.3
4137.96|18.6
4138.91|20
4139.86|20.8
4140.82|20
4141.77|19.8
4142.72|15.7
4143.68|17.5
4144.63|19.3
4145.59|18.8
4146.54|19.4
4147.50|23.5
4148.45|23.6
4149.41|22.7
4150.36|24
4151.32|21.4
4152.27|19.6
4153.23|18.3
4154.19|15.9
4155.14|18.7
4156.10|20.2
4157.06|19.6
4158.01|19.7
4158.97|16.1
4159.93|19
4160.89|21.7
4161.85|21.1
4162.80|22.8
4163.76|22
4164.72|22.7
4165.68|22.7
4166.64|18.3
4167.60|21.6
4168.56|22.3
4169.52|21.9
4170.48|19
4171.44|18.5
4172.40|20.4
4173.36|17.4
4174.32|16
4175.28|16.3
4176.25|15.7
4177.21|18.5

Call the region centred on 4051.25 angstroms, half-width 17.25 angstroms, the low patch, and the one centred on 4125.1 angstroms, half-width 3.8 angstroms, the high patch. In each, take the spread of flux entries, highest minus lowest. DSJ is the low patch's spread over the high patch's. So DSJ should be 2.3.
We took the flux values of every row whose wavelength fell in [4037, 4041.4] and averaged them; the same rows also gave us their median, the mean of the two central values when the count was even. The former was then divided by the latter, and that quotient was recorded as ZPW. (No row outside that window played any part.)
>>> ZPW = 0.97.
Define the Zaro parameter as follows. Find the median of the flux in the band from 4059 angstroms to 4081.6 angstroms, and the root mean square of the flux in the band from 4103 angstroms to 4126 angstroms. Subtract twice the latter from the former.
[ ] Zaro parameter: -19.8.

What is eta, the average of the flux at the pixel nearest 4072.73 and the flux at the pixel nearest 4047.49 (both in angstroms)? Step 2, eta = 19.8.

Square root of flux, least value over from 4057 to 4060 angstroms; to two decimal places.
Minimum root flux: 4.15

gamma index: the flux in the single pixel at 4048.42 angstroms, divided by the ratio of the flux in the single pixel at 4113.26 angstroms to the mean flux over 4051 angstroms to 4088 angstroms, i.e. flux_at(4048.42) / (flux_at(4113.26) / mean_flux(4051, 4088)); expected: 13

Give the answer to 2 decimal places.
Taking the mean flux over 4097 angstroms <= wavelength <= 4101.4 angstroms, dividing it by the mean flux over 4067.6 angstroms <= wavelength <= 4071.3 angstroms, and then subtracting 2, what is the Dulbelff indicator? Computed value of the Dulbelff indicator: -1.07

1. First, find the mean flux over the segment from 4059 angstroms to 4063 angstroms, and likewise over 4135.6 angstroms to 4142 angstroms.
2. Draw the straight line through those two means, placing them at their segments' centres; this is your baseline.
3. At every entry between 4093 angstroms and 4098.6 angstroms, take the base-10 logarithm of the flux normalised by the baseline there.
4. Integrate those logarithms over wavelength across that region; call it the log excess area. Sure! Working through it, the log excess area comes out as -0.32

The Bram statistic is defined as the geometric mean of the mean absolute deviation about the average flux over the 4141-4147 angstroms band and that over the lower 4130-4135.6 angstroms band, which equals 1.7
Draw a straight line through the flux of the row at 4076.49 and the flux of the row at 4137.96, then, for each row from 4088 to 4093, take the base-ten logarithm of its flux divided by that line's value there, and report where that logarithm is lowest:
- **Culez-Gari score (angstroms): 4090.59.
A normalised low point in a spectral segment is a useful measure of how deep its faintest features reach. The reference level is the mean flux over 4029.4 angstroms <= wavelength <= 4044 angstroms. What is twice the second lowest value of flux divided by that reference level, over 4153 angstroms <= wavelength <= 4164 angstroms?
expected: 1.73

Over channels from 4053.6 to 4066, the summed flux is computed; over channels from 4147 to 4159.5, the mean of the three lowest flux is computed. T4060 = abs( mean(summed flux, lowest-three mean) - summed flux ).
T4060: 111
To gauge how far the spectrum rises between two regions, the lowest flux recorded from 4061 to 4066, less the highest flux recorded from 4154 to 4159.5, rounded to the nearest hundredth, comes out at -6.30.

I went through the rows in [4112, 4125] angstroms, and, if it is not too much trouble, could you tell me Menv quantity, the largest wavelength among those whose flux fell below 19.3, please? 4120.84 angstroms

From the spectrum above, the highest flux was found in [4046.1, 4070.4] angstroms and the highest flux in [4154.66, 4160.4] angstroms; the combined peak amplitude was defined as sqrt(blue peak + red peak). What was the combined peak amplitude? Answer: 6.69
